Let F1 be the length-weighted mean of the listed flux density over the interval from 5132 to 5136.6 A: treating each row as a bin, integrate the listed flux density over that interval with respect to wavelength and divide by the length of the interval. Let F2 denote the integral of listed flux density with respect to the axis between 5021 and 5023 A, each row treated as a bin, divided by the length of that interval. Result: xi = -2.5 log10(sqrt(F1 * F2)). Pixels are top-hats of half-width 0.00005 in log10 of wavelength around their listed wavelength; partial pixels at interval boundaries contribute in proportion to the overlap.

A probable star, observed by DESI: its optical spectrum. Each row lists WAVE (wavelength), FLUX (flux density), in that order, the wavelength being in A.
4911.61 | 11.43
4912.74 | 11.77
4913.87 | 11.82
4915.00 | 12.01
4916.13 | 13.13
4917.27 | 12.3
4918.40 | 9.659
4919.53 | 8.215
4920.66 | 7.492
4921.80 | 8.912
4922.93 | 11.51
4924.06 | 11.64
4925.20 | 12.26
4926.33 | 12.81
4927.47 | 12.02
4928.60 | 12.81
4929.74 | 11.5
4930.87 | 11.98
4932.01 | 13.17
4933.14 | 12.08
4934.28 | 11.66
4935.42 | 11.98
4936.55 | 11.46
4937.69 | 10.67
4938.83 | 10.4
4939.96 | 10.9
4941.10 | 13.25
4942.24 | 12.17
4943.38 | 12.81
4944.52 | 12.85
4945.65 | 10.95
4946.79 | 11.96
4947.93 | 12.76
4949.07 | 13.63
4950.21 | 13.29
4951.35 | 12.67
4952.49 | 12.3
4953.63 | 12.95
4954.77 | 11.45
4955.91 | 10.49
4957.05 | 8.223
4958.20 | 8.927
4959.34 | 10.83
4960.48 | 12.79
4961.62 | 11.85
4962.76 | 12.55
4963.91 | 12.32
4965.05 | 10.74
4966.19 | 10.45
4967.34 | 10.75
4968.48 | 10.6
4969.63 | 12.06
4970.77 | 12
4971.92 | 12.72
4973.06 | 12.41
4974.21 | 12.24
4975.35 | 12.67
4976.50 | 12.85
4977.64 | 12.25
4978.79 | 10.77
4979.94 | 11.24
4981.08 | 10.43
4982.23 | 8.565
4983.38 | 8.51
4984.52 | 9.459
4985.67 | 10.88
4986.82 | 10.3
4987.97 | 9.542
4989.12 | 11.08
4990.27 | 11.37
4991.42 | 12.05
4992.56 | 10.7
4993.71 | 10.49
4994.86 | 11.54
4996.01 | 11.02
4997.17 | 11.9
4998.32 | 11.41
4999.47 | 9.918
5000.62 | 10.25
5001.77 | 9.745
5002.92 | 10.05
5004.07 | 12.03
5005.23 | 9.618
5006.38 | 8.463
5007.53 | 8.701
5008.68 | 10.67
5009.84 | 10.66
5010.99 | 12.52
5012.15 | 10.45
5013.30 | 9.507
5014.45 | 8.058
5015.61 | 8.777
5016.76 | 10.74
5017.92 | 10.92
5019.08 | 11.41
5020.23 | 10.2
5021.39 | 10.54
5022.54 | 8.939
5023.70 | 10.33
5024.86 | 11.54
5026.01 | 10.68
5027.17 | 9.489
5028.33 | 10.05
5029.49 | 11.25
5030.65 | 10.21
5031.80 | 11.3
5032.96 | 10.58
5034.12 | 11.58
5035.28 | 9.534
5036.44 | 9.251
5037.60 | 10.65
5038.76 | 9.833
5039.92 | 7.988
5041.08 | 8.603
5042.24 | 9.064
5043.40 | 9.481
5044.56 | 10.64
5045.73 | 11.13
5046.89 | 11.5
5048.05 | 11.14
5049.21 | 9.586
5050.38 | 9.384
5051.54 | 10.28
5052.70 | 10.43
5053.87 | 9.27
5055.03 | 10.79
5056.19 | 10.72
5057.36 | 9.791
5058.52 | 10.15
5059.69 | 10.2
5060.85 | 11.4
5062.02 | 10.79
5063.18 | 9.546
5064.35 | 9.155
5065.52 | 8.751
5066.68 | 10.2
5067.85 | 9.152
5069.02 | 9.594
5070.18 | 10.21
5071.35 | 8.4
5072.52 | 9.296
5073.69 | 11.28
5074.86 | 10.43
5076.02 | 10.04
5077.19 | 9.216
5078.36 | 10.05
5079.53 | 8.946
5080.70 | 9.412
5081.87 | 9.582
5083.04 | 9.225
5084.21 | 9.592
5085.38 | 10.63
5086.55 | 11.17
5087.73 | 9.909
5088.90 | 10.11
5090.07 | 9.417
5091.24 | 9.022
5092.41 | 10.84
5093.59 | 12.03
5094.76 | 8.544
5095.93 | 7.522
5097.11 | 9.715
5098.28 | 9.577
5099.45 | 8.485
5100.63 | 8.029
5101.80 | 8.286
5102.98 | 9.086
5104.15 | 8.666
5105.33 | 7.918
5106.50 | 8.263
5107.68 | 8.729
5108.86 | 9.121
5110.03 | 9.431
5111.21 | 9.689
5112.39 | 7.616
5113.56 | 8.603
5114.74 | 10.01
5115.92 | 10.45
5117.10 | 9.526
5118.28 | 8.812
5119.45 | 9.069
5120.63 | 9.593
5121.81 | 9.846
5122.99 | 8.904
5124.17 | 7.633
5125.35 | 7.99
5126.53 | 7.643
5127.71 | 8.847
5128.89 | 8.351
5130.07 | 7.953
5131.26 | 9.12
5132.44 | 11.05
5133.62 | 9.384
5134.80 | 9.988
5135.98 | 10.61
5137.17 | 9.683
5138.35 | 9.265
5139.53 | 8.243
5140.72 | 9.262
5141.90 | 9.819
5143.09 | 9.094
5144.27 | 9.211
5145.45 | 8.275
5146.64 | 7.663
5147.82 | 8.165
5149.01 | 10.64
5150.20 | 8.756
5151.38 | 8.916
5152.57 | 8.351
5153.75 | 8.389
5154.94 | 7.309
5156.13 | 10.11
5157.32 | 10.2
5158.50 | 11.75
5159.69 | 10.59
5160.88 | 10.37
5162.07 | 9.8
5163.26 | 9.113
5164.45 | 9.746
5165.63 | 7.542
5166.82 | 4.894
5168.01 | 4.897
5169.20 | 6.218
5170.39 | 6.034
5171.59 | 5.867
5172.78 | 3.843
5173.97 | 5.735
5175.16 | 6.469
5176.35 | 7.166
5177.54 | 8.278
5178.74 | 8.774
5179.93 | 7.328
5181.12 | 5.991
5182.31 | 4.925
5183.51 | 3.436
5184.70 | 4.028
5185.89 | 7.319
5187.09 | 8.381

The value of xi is -2.50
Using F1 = 10.2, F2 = 9.7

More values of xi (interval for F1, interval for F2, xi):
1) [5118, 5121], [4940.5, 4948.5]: -2.57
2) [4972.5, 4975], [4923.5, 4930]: -2.72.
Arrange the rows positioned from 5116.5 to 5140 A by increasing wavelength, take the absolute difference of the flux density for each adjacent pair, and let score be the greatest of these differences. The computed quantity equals 1.9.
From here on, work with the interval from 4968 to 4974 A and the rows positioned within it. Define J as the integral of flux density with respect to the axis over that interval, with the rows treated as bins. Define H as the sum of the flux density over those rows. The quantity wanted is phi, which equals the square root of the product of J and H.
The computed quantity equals 66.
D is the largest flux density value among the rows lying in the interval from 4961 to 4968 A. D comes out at 12.55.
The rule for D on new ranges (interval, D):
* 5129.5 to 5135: 11.05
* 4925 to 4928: 12.81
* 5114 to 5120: 10.45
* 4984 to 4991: 11.37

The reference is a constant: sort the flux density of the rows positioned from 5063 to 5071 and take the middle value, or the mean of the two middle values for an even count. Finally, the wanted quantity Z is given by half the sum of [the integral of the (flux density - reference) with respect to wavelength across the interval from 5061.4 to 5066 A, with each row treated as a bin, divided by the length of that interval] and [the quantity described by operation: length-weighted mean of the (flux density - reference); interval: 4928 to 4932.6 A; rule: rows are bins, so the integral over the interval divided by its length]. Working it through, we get 1.4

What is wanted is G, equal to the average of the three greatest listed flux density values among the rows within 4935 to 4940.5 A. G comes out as 11.4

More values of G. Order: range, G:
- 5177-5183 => 8.1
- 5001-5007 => 10.6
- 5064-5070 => 9.6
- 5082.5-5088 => 10.6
